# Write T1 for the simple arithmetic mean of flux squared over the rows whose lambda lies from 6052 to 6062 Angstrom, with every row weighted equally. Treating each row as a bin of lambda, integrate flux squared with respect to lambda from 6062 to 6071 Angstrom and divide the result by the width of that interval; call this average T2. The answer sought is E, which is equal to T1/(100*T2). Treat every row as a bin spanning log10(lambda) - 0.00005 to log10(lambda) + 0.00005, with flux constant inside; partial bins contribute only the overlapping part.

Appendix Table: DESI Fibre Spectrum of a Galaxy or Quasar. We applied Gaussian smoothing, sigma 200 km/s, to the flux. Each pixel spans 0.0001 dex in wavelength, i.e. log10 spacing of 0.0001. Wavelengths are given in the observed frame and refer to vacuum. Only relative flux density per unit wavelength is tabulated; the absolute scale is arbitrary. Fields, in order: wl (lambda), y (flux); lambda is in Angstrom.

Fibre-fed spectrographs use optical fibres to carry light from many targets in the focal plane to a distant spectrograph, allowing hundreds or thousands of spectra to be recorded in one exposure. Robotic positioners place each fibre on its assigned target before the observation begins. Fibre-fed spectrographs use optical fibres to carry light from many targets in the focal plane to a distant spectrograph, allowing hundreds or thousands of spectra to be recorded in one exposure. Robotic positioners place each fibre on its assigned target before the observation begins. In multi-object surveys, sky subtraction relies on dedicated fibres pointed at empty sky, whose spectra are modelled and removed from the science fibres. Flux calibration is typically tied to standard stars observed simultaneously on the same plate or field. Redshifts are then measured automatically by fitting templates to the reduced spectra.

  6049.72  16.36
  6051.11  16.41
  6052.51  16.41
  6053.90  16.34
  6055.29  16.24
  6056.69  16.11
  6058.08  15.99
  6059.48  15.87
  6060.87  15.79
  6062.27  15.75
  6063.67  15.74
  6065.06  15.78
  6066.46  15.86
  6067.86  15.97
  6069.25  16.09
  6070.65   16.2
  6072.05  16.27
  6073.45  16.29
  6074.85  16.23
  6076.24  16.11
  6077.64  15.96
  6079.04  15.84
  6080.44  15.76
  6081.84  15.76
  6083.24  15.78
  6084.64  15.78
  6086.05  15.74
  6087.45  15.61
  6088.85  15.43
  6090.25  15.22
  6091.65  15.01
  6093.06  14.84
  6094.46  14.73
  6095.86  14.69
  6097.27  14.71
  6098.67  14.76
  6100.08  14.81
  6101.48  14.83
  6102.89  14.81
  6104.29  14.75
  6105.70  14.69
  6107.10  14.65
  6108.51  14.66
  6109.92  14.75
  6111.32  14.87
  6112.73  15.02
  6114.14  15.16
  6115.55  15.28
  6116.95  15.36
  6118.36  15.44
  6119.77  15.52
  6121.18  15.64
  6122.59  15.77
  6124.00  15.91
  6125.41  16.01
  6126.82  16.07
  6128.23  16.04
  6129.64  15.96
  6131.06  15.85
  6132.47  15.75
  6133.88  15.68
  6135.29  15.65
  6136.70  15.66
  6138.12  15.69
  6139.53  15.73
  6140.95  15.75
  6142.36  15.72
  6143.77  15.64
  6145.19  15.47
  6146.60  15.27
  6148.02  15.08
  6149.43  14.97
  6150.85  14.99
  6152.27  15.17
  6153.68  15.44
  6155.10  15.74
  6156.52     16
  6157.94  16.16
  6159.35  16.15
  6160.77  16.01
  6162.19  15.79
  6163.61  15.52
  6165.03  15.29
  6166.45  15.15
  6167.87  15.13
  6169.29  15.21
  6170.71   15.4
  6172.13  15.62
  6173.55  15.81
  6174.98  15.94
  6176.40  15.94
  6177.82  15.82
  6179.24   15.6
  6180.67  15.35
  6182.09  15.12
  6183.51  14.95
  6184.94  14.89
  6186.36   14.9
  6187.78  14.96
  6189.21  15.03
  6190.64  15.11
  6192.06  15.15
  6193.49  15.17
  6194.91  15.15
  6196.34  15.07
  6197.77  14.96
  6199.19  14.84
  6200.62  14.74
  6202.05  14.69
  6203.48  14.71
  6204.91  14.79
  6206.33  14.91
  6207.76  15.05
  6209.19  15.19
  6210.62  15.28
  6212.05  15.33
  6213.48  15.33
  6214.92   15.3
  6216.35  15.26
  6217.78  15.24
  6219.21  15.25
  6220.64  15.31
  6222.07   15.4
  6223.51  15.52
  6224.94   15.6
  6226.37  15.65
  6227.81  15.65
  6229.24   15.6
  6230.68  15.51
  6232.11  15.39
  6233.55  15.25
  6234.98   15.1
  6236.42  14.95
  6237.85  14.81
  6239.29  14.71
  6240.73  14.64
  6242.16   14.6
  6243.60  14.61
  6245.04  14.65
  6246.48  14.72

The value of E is 0.0102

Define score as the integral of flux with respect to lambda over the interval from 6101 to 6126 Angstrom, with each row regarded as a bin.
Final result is 379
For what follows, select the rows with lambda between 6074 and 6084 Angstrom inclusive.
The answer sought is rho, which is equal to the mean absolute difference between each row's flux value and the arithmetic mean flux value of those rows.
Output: 0.15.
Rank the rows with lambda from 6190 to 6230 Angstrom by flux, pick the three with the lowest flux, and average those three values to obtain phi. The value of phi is 14.71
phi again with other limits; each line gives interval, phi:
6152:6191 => 14.91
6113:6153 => 15.01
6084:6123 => 14.67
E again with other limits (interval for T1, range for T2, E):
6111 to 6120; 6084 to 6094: 0.0098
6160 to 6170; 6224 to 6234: 0.0099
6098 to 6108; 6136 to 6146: 0.0089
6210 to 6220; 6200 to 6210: 0.0106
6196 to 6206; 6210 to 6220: 0.0094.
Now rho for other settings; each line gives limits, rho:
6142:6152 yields 0.26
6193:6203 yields 0.16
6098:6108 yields 0.05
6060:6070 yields 0.10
